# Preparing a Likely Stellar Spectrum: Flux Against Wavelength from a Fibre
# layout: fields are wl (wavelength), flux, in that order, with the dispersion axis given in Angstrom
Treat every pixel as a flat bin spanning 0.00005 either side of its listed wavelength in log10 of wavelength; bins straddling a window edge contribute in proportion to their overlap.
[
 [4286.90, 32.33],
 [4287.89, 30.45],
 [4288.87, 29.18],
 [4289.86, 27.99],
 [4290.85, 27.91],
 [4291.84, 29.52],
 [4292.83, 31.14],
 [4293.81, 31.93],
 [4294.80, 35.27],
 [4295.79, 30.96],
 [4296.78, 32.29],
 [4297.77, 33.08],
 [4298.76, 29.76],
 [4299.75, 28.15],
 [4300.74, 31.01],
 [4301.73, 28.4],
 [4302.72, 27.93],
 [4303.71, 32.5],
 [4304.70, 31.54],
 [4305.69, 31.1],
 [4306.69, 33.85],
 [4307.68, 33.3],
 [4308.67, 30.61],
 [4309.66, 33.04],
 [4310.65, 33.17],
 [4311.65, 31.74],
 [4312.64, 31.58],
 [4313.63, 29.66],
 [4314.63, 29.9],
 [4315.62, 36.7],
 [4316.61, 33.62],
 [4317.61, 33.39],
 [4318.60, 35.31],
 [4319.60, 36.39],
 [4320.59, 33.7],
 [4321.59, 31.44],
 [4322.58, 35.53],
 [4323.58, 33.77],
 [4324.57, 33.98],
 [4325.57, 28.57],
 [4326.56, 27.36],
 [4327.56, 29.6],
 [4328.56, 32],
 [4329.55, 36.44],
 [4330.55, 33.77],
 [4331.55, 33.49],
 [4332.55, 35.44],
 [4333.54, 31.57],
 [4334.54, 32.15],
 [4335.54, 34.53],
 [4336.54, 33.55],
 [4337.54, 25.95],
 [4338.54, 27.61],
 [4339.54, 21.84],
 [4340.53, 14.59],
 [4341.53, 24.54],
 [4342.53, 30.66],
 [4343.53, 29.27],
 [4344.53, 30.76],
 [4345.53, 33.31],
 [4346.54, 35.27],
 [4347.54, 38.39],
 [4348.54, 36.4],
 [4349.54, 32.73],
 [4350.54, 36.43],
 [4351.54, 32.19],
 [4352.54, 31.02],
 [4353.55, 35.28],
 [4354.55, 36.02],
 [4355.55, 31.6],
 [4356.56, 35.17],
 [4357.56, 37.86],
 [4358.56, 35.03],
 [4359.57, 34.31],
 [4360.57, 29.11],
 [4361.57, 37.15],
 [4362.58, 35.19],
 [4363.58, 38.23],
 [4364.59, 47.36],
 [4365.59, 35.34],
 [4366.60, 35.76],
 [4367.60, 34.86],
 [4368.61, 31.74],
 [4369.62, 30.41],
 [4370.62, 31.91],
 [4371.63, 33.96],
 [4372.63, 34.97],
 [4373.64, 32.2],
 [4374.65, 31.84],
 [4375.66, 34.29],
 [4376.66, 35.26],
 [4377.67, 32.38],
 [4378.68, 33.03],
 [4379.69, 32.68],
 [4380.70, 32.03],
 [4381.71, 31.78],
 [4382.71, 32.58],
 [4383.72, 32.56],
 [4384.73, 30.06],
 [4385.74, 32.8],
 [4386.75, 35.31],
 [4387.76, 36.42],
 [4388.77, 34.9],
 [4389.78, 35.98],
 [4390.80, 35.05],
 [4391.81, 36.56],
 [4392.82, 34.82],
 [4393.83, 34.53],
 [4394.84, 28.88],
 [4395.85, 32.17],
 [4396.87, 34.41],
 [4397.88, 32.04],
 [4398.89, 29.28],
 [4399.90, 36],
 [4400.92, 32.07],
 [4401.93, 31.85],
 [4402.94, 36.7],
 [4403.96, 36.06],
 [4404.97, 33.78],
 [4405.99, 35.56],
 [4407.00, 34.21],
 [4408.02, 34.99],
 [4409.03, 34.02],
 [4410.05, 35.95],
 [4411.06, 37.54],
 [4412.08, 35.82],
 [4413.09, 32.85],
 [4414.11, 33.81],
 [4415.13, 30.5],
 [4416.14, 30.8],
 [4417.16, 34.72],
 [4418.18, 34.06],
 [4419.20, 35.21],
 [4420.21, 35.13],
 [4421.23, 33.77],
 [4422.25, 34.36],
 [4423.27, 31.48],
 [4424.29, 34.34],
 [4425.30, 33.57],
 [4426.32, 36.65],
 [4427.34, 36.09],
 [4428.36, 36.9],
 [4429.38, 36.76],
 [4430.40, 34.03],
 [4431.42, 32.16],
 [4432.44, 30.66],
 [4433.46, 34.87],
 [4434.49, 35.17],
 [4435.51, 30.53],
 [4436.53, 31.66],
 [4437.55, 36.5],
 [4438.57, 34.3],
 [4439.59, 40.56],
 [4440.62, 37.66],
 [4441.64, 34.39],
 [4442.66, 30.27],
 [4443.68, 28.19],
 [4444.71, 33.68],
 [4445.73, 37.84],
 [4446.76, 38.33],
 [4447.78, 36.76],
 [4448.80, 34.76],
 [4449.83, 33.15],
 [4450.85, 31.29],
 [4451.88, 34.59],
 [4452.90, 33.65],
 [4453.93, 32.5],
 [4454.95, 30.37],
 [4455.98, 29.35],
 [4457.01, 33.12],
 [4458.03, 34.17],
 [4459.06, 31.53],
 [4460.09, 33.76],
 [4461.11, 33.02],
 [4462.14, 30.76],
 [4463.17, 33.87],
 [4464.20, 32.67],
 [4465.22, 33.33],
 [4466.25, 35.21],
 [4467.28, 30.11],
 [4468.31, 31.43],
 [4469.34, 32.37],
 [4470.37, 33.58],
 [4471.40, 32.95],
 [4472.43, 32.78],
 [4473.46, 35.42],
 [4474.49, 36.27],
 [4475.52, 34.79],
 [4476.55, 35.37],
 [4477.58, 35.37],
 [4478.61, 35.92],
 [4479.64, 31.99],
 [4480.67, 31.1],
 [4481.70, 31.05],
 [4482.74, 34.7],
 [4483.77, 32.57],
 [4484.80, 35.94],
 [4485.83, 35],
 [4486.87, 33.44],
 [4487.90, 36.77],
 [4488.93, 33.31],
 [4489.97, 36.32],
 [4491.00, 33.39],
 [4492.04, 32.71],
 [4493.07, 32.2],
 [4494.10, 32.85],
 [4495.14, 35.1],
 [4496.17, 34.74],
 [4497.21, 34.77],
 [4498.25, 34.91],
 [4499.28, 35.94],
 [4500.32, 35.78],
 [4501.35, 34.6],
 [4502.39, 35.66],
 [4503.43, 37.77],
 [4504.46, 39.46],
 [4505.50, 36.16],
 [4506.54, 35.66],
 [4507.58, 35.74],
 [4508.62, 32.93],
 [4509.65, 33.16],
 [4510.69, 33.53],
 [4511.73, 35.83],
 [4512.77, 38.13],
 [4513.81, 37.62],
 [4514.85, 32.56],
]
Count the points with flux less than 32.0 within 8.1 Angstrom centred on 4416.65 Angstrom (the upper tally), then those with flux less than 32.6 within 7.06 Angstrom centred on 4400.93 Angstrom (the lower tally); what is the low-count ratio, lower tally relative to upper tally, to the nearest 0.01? 2.00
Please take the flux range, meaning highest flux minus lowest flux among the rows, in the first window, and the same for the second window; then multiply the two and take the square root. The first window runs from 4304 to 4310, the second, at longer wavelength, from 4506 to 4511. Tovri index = 3.0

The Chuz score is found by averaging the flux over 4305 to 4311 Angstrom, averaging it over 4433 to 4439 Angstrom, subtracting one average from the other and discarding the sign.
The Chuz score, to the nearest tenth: 1.3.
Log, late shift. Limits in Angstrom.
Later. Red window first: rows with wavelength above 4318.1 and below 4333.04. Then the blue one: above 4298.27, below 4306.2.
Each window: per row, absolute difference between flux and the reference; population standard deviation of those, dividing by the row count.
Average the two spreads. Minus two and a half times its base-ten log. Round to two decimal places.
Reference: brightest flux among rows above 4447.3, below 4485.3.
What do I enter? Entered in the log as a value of -0.84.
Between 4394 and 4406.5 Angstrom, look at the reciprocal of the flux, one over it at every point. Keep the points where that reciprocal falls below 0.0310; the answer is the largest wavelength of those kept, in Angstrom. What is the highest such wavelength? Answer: 4405.99 Angstrom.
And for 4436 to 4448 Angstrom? 4447.78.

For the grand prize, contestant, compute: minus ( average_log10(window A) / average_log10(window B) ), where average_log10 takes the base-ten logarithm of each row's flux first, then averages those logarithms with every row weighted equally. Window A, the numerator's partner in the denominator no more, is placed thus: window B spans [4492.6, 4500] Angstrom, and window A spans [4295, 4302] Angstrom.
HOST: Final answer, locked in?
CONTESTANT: -0.97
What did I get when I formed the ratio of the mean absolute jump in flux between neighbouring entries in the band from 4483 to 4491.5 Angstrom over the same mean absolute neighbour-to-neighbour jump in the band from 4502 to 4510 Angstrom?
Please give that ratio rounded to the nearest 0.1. 1.7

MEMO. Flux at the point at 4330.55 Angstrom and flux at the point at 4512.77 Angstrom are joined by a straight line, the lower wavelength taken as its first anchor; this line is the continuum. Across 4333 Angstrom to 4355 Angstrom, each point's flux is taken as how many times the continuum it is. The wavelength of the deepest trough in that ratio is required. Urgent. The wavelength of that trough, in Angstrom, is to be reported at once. 4340.53 Angstrom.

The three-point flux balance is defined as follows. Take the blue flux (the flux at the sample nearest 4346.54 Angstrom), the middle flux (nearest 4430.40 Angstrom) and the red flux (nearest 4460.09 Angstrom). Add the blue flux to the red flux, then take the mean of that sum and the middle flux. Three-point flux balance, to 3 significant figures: 51.5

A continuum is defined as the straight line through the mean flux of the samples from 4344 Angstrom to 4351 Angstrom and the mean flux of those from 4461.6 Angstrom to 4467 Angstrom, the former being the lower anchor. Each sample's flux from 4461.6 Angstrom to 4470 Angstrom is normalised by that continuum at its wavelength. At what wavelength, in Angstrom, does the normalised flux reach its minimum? 4467.28 Angstrom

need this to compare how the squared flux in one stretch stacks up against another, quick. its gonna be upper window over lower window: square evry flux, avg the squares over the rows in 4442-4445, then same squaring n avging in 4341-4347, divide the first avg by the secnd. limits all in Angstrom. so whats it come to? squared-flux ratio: 1.00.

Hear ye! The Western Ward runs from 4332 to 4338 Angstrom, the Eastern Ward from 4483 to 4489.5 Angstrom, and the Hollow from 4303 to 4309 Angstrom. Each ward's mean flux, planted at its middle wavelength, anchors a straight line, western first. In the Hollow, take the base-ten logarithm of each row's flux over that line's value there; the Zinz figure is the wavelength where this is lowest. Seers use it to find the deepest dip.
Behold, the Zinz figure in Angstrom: 4308.67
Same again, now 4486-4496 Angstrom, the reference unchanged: 4493.07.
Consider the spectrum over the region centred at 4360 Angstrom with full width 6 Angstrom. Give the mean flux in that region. 34.8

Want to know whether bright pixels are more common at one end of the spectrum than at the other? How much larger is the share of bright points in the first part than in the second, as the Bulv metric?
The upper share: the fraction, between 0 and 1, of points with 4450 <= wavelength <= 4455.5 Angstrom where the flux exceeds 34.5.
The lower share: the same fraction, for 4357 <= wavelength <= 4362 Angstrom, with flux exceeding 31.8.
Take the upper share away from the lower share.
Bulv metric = 0.60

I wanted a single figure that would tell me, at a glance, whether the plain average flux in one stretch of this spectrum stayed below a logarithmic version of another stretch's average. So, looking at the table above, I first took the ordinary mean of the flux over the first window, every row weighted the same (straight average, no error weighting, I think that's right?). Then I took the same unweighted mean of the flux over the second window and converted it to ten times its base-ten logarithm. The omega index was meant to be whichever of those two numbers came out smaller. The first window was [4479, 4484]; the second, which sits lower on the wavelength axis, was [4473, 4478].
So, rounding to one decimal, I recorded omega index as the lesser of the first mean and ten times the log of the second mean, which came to 15.5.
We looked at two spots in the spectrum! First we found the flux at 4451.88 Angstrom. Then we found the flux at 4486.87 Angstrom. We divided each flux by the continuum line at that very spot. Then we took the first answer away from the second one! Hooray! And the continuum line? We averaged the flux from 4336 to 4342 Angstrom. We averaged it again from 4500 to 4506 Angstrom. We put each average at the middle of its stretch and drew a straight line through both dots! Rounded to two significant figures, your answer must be -0.11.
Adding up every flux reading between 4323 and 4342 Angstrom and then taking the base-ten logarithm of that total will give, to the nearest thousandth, 2.756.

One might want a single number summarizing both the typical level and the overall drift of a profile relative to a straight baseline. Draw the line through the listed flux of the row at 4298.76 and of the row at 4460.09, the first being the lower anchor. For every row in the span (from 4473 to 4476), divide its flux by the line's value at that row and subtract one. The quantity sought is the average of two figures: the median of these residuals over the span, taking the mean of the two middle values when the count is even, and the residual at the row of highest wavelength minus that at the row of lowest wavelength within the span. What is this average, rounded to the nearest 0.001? 0.009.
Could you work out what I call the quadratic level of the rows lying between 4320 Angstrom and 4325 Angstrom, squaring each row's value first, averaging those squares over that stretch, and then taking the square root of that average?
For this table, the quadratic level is 33.7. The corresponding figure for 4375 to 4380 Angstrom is 33.5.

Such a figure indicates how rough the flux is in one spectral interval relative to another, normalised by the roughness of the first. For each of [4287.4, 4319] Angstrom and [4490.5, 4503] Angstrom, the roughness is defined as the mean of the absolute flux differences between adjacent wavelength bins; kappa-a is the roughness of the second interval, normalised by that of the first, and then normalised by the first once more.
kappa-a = 0.21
